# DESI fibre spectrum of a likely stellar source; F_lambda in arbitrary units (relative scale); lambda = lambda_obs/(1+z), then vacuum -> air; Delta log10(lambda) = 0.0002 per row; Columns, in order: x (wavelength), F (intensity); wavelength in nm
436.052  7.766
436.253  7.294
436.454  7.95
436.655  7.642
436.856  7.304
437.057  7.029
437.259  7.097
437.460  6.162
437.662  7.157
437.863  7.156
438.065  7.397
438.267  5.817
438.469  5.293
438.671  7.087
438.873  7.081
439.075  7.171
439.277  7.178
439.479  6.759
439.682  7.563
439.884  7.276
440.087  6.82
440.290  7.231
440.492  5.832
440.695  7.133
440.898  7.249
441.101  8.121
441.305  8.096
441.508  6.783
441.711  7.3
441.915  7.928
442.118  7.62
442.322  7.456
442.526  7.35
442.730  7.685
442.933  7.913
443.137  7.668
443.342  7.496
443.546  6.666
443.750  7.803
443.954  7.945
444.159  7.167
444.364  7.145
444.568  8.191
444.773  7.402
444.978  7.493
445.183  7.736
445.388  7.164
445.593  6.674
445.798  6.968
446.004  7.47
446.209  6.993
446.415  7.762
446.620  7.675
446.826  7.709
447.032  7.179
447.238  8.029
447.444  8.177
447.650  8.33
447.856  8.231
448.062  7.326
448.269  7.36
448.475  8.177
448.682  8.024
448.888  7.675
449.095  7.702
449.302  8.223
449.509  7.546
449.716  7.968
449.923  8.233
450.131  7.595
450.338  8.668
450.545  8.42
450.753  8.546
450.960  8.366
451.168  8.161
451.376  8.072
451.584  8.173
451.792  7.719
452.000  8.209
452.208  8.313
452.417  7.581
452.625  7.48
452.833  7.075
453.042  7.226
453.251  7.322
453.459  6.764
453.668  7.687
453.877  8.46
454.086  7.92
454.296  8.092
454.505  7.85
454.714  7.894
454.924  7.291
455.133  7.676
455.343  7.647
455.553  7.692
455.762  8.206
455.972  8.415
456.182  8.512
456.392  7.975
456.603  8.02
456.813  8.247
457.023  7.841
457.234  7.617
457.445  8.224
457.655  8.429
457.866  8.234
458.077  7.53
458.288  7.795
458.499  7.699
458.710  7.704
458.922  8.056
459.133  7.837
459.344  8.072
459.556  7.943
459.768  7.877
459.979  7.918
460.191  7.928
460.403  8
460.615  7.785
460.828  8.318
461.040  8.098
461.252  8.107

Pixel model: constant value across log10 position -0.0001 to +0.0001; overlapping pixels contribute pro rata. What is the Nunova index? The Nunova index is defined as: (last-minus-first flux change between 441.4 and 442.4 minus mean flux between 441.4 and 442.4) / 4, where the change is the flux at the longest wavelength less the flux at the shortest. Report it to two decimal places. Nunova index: -1.69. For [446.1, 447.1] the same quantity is -1.82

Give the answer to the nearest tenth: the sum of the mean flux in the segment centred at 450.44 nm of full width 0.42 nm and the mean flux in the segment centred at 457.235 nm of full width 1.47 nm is 16.6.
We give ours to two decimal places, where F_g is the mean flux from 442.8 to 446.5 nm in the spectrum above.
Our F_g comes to 7.43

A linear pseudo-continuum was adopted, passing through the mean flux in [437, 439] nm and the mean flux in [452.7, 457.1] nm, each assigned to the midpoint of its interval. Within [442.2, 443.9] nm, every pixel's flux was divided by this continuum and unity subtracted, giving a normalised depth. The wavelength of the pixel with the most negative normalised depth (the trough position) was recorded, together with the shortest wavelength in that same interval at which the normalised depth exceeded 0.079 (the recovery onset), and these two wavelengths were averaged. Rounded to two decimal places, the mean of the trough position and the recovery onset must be 443.14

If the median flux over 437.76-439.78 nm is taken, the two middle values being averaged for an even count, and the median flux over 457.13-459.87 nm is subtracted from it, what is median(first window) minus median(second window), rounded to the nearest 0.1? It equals -0.8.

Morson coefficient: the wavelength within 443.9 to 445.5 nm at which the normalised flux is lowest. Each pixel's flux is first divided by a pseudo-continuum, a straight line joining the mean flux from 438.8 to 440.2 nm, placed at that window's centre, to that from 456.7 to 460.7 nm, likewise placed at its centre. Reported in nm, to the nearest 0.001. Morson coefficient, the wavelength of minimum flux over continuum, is 445.388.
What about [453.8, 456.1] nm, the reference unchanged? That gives 454.924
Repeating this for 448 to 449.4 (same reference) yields 448.062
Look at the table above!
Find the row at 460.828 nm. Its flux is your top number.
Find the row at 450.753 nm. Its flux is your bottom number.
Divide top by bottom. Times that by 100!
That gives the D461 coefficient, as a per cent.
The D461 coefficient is 97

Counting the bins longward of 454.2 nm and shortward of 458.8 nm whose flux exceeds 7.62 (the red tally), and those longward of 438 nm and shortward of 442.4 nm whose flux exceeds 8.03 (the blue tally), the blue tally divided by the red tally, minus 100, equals -99.9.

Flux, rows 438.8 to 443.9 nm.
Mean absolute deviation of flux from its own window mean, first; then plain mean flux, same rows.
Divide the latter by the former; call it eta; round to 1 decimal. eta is 19.2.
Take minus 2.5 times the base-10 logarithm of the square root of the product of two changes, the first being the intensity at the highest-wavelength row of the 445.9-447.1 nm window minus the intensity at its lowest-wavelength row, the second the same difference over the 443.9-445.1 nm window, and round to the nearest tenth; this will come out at 1.1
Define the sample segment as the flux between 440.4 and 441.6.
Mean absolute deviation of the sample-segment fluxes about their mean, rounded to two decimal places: 0.62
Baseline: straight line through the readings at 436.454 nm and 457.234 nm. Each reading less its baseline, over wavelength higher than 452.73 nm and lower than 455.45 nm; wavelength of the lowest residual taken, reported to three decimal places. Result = 453.459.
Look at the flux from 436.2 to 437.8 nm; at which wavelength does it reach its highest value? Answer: 436.454 nm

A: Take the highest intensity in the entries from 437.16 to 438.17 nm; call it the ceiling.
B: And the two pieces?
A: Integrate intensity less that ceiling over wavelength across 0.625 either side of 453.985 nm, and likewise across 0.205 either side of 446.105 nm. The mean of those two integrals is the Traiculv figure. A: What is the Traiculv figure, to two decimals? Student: 0.22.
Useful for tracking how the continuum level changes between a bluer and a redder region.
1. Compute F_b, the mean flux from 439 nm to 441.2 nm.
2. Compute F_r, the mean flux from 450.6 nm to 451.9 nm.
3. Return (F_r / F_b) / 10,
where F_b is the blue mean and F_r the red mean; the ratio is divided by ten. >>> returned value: 0.115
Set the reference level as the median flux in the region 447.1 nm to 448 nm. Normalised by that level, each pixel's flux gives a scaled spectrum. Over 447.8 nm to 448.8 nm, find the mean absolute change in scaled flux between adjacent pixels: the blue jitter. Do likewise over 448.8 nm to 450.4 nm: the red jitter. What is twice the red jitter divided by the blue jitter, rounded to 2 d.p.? 2.17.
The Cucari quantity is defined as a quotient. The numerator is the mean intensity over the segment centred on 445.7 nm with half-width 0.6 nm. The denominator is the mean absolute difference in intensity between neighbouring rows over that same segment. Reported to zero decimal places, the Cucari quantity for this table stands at 15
